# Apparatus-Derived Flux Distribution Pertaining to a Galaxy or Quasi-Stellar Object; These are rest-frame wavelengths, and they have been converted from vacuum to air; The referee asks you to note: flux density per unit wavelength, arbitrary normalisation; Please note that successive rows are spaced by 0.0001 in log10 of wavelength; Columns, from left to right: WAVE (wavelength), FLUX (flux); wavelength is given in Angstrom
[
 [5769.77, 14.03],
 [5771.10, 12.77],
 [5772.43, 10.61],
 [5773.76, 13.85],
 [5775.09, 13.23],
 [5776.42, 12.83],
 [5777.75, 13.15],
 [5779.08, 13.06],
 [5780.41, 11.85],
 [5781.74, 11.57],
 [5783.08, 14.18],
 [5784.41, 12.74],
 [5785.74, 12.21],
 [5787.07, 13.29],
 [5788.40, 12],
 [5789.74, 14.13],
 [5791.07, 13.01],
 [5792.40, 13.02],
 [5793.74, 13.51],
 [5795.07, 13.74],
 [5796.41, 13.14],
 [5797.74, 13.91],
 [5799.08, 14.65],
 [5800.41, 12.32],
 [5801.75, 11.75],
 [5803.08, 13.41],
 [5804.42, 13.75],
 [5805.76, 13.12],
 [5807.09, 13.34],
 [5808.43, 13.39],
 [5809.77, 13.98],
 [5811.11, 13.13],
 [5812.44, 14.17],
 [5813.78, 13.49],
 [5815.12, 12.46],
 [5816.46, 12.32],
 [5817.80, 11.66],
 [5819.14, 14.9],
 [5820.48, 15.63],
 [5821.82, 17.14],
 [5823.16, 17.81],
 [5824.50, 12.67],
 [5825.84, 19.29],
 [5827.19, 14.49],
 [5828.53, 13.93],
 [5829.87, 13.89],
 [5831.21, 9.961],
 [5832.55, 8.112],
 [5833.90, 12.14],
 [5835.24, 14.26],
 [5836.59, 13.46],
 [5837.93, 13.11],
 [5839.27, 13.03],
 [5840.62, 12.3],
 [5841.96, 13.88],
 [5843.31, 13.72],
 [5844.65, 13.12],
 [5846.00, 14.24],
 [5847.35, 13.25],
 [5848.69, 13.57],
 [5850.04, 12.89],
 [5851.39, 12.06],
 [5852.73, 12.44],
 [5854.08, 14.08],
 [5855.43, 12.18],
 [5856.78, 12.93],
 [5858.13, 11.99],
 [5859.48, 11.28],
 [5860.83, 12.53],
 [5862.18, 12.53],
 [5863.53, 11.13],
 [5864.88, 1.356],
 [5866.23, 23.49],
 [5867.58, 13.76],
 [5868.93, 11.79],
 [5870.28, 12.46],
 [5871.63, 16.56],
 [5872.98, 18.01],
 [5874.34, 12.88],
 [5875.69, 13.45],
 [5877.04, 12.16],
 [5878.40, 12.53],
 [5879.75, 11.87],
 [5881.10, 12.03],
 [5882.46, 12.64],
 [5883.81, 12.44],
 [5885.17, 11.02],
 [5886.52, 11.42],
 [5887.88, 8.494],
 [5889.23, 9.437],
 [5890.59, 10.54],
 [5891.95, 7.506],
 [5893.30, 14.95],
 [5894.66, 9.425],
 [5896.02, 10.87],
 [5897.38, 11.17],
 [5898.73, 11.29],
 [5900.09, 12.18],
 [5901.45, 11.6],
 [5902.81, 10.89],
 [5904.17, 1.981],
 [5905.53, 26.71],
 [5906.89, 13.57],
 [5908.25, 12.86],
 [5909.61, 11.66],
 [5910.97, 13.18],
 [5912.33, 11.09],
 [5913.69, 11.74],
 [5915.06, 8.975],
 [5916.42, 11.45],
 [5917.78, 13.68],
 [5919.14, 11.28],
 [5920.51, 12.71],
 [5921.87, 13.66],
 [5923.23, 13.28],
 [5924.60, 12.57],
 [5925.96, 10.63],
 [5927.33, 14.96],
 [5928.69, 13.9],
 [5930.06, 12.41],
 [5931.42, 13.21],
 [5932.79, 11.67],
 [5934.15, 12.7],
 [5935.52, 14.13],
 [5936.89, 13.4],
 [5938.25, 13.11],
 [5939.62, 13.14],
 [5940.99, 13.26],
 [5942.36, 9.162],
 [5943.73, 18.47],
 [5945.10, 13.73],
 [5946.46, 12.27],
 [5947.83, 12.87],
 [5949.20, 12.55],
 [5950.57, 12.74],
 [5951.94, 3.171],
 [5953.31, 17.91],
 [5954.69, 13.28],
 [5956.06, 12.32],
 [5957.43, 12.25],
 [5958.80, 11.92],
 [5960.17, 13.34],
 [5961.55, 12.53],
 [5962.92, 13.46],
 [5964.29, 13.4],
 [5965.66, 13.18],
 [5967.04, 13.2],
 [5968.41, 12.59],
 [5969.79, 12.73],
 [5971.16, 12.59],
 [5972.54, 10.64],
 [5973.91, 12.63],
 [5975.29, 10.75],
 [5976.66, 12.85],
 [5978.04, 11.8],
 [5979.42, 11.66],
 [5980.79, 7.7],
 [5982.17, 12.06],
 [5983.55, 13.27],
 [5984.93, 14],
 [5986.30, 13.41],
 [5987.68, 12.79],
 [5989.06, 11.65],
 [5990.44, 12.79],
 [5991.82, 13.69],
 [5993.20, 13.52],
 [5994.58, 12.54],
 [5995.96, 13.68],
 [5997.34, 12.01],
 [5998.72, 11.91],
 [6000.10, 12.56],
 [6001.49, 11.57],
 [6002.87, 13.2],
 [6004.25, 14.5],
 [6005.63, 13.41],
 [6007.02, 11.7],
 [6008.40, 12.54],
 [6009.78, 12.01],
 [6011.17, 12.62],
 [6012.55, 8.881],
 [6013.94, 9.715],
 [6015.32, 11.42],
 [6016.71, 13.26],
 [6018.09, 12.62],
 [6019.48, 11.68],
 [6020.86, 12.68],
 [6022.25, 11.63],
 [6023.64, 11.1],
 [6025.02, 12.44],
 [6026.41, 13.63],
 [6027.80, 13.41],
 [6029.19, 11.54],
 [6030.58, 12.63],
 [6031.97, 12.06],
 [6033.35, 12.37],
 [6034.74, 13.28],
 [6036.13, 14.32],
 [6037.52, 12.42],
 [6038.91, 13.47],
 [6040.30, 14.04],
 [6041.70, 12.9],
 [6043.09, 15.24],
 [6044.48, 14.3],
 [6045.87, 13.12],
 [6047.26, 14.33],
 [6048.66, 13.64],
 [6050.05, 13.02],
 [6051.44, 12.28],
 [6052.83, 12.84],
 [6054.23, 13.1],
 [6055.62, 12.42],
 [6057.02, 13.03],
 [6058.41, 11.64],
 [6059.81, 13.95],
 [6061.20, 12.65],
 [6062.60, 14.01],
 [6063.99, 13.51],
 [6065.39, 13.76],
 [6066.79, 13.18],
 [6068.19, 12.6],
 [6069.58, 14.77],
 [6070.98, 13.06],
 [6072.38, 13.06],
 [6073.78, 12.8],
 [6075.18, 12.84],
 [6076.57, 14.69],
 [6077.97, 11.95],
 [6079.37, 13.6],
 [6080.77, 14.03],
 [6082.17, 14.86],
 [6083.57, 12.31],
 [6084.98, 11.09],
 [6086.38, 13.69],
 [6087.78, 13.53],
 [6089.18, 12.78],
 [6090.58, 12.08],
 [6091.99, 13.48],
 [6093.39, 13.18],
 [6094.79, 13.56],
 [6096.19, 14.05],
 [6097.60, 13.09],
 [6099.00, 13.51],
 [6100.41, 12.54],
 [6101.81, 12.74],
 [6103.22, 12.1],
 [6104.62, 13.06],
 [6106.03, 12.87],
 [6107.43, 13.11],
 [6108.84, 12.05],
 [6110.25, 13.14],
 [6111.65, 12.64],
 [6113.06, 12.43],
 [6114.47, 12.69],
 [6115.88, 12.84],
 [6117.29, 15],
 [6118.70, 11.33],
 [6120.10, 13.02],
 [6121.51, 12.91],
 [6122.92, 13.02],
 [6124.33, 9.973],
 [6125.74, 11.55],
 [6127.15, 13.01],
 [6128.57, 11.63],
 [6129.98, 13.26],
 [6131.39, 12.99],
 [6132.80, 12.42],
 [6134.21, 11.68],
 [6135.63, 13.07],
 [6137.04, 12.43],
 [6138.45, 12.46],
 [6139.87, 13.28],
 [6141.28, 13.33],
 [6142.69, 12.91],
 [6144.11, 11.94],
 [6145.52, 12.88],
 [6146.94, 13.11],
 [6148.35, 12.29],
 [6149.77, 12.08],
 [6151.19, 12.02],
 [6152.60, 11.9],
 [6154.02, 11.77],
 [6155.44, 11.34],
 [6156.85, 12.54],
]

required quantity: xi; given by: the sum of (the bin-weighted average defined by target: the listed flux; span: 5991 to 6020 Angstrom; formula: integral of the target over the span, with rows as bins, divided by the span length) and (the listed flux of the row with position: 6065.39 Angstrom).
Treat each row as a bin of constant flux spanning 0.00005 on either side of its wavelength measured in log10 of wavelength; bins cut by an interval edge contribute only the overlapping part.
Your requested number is 26.1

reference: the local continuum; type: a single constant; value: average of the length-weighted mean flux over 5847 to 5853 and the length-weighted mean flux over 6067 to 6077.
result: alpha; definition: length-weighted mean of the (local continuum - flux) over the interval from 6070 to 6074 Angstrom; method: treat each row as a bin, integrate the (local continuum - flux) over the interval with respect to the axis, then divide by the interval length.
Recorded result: 0.0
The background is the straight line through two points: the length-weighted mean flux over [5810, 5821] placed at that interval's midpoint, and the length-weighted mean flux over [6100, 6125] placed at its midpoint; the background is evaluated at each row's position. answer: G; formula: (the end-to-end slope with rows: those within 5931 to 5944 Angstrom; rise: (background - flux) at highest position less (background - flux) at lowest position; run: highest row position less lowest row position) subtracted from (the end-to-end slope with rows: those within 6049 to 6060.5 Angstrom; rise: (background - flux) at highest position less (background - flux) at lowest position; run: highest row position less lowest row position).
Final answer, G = 0.3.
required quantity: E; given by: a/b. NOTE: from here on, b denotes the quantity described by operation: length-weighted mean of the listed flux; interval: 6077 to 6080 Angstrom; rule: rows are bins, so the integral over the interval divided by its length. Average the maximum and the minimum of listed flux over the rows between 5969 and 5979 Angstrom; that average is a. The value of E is 0.91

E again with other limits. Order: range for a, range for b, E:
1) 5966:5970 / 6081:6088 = 0.98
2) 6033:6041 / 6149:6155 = 1.12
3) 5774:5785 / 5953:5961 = 0.97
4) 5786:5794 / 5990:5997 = 0.99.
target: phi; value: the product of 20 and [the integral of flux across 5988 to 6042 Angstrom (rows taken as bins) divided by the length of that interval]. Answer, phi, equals 250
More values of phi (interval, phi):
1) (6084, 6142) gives 255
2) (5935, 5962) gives 255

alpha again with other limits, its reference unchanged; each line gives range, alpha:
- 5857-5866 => 2.2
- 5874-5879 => 0.4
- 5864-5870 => 0.6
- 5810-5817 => -0.1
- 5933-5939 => -0.1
